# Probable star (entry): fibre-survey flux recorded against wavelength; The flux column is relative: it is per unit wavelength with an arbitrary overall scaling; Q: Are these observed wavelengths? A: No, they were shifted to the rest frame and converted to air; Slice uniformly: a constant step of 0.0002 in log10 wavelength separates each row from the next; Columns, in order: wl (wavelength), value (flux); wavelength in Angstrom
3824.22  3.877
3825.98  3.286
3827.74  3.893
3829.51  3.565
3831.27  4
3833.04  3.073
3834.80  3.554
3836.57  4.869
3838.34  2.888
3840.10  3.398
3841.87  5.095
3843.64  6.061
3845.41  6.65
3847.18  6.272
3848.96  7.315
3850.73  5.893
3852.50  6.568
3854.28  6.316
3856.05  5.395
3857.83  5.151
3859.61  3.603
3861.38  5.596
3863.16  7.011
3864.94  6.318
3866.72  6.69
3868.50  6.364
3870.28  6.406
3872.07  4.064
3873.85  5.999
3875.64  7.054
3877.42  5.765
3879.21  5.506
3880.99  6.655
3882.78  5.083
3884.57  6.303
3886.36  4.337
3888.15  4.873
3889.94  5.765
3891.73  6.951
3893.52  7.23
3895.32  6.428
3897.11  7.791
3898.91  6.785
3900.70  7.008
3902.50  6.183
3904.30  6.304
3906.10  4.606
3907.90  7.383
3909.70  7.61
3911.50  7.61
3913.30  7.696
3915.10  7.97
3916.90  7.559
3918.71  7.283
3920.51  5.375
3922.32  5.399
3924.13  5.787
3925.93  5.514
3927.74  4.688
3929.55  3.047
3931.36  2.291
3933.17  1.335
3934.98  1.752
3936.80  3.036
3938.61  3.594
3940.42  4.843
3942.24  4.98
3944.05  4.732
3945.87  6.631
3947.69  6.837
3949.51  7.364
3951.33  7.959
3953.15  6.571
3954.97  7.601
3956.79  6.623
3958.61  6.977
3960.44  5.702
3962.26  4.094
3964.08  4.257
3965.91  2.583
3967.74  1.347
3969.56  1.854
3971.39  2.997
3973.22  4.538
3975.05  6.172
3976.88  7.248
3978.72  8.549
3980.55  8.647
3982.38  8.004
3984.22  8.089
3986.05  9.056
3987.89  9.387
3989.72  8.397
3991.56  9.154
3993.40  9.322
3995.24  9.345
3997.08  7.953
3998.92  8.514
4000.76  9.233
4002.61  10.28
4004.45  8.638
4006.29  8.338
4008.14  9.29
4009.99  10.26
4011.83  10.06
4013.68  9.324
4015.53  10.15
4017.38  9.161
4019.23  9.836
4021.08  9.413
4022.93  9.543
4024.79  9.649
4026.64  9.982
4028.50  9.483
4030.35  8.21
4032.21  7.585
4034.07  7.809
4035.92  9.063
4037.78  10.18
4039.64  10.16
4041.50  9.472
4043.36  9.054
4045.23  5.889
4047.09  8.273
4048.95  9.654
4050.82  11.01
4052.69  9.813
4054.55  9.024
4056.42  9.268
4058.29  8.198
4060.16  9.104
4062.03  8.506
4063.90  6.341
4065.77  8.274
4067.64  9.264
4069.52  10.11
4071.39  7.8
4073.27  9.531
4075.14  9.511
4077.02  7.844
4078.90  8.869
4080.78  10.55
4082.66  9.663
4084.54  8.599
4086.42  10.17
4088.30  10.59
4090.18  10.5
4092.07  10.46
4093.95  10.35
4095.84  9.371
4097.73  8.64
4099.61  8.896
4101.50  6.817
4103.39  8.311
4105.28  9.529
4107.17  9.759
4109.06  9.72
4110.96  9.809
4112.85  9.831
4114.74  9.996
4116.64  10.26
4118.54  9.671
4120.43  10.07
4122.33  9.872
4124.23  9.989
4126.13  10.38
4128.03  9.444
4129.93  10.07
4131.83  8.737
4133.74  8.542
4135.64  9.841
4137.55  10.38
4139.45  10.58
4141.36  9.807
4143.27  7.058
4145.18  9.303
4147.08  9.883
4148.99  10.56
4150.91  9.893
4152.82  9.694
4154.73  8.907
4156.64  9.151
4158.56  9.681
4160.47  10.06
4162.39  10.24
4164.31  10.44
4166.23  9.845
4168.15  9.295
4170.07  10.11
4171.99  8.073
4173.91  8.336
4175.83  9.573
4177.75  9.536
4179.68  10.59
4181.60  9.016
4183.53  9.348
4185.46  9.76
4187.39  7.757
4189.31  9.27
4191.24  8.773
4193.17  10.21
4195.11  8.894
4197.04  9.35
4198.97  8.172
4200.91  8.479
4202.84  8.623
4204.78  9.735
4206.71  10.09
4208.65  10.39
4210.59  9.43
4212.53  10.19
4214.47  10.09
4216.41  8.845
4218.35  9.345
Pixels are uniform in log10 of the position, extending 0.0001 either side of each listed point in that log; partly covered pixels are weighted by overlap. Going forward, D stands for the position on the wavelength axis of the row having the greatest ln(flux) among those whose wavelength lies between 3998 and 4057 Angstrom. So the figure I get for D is 4050.82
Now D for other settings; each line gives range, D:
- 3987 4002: 3987.89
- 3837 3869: 3848.96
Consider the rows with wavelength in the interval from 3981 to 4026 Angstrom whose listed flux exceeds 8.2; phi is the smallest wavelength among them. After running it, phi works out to 3986.05 Angstrom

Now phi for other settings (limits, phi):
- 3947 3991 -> 3978.72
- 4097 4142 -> 4097.73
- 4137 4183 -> 4137.55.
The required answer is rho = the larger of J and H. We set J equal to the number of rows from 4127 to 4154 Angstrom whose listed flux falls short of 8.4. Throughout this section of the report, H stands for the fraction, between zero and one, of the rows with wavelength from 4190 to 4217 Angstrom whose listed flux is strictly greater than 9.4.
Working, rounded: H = 0.5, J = 1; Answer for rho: 1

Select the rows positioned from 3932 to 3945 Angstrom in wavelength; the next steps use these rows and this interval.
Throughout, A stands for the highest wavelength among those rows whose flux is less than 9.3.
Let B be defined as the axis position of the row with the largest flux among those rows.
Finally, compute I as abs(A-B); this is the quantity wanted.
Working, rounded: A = 3944.05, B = 3942.24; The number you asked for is 1.8 Angstrom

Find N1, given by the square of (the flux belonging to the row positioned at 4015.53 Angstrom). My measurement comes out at 103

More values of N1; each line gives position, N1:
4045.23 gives 35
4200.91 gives 72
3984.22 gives 65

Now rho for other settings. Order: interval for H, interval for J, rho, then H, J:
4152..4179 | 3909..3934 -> 14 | 0.6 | 14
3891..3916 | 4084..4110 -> 2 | 0.0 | 2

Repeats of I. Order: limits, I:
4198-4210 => 5.8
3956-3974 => 14.6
